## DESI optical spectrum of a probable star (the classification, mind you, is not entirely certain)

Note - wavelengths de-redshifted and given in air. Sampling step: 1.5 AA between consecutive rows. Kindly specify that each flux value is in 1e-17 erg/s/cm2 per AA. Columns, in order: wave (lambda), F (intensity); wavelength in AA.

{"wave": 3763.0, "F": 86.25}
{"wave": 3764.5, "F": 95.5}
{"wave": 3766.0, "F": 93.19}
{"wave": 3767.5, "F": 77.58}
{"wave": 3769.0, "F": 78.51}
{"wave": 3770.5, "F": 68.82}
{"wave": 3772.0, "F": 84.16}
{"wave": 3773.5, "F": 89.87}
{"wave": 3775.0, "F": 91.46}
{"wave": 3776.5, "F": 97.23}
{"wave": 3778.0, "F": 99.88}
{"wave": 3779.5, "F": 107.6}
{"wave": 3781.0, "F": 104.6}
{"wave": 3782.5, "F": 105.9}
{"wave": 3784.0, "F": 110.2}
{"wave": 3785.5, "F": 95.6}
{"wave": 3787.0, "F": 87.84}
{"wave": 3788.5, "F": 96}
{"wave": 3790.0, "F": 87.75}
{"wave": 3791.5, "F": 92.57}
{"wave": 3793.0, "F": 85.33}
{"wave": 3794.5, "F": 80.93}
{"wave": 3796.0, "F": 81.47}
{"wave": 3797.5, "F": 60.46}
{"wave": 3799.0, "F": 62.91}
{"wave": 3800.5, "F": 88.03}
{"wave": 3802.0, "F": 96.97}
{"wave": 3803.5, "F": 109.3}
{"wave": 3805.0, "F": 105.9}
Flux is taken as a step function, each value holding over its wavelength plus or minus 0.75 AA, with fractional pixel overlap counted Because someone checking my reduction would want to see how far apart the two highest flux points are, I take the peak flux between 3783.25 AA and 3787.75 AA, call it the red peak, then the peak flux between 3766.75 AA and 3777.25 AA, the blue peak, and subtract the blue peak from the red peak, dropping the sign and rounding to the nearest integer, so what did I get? 13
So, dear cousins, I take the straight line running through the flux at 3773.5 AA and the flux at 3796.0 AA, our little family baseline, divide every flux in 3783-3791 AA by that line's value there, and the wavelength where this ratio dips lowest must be 3787.0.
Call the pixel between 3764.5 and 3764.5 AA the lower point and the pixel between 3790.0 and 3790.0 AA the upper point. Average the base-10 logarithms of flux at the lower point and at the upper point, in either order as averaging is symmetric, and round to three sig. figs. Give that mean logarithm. 1.96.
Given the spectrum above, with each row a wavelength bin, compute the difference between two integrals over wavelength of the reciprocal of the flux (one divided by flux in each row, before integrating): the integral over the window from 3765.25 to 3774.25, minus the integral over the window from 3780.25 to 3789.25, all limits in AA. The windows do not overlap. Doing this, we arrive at 0.020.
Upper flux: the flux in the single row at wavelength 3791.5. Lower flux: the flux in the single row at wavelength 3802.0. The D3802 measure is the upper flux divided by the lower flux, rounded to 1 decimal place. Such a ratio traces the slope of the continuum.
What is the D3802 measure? 1.0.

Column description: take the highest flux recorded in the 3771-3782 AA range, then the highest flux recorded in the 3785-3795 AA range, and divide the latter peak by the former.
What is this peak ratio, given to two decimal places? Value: 0.89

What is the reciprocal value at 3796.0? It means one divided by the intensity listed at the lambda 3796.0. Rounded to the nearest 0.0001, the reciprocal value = 0.0123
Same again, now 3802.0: 0.0103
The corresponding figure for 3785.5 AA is 0.0105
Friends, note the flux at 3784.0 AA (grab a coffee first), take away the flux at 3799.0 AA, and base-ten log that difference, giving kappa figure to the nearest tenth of 1.7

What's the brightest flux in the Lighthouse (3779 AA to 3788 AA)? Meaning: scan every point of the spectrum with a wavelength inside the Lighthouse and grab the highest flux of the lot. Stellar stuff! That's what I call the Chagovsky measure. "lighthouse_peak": 110.2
